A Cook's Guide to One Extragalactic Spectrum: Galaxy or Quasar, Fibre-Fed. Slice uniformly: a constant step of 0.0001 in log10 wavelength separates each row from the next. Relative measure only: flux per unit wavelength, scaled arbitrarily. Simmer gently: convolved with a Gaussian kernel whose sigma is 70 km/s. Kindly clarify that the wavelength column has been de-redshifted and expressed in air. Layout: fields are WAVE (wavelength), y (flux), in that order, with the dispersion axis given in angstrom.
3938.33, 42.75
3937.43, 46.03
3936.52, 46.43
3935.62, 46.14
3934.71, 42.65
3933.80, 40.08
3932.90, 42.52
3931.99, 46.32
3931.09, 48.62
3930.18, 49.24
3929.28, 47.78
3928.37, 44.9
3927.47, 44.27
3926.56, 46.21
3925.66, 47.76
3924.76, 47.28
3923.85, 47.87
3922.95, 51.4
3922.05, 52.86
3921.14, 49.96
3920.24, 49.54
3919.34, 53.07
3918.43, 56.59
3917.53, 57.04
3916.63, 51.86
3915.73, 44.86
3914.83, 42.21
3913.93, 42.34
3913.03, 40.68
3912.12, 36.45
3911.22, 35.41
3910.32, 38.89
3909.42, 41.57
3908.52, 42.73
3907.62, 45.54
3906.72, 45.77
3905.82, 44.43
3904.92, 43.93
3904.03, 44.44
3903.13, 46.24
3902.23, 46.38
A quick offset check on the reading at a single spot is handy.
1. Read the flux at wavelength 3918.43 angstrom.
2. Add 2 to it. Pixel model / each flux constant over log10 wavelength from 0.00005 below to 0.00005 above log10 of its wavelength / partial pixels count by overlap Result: 59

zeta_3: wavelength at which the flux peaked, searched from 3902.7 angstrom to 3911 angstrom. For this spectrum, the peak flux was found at 3903.13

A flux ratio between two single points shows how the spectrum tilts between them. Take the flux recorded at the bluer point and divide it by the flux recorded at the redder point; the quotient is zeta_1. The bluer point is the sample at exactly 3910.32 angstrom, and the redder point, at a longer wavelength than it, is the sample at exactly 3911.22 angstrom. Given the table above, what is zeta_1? 1.10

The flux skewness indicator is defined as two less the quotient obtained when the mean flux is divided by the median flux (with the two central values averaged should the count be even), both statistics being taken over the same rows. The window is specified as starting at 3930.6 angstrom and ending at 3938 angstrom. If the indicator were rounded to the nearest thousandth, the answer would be 1.027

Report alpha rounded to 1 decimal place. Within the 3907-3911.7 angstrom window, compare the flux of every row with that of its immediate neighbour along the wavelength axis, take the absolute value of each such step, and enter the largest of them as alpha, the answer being 3.5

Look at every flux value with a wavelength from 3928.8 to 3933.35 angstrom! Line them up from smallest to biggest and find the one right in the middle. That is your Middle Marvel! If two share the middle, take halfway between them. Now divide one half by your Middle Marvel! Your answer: 0.0105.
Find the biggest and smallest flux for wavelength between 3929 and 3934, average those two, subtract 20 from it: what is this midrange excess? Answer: 24.7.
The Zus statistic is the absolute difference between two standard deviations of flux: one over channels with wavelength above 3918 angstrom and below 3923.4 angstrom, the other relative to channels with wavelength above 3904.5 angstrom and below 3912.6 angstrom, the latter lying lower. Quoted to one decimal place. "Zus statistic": 1.3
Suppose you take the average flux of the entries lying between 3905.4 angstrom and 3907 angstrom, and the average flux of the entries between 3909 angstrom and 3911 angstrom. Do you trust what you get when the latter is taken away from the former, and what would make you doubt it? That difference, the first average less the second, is 5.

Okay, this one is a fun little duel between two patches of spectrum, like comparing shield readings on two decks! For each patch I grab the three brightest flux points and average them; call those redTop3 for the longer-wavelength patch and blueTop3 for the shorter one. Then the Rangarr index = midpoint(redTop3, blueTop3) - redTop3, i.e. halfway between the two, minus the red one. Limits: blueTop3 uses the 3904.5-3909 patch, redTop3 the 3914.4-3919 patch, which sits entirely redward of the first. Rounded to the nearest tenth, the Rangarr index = -5.0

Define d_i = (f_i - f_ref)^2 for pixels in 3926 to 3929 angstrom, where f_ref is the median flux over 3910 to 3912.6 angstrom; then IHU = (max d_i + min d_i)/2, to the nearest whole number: 78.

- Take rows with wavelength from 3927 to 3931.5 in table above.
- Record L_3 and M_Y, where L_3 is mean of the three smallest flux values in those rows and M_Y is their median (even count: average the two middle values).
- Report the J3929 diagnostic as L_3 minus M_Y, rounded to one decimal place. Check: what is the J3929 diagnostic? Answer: -2.1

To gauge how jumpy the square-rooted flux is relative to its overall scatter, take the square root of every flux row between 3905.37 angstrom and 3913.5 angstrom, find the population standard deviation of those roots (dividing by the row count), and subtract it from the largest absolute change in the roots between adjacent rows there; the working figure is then 0.061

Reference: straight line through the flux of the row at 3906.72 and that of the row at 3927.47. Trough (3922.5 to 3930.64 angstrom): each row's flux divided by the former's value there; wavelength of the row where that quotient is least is 3927.47 angstrom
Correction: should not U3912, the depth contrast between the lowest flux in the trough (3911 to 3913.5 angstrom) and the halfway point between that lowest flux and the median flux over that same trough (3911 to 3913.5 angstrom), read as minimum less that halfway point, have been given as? -0.5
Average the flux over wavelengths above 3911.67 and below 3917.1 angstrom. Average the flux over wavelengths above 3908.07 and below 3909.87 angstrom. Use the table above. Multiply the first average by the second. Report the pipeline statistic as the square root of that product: 42.6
